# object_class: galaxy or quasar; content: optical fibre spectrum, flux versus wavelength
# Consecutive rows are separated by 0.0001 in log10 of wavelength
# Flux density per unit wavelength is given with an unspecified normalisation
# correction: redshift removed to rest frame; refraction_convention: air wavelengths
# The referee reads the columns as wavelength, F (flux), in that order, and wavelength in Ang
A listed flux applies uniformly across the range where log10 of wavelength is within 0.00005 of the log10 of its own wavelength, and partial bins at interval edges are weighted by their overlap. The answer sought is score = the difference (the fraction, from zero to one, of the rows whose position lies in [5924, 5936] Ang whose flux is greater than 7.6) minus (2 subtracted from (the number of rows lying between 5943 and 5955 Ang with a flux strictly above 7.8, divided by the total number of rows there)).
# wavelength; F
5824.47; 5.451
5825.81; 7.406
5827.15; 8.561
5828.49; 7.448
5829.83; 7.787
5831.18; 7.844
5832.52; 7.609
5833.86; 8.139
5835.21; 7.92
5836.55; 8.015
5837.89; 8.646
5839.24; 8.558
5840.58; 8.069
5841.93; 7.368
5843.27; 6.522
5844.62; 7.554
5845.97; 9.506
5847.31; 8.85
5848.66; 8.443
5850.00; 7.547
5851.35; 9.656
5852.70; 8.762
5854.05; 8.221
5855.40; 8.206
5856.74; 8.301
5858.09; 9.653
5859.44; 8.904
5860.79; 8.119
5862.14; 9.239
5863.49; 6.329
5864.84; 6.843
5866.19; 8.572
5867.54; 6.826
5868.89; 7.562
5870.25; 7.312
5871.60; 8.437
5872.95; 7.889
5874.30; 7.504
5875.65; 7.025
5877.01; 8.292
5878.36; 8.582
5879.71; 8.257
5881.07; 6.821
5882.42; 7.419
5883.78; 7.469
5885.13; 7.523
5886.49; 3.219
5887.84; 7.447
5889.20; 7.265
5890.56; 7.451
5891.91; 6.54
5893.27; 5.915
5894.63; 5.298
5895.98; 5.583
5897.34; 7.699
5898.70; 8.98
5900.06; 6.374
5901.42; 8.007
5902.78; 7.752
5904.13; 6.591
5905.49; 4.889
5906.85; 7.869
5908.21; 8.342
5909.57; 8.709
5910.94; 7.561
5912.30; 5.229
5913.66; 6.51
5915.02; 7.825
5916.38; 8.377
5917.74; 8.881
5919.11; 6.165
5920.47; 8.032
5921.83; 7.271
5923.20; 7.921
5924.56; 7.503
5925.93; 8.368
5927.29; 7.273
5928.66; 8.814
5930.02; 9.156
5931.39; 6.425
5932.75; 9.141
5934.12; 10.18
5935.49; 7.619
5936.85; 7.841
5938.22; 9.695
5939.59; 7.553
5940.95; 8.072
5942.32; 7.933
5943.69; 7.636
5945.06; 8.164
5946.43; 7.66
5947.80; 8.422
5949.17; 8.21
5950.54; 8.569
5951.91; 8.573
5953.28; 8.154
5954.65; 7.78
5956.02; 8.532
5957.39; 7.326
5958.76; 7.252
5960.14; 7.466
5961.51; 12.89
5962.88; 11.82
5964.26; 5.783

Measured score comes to 2.0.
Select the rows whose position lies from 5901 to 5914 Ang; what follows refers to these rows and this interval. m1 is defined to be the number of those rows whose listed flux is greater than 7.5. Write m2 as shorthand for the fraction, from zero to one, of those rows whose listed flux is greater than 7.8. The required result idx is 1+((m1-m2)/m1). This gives 1.93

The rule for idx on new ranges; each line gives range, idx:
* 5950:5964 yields 1.91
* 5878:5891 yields 1.93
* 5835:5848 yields 1.91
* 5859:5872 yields 1.92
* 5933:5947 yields 1.94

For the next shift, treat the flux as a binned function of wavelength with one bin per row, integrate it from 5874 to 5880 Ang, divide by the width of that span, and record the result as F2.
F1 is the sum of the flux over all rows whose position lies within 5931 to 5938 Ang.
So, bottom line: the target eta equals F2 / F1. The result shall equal 0.193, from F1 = 41.2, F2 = 7.9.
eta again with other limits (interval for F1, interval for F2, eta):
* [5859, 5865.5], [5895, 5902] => 0.183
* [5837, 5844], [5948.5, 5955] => 0.212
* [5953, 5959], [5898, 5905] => 0.191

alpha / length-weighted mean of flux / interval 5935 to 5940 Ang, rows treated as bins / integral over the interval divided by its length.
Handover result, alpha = 8.24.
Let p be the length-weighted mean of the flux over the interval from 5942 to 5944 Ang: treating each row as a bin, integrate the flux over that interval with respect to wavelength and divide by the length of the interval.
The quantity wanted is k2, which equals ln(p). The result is 2.05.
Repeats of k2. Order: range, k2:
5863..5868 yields 1.97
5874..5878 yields 2.04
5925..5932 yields 2.08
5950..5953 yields 2.14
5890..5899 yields 1.90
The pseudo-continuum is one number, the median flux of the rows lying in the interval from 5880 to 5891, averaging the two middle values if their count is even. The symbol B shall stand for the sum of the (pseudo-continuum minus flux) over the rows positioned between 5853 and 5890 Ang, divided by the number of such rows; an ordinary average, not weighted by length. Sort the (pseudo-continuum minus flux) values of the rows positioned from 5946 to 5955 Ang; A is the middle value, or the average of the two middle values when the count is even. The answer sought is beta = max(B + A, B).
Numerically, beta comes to -0.2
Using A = -0.78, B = -0.2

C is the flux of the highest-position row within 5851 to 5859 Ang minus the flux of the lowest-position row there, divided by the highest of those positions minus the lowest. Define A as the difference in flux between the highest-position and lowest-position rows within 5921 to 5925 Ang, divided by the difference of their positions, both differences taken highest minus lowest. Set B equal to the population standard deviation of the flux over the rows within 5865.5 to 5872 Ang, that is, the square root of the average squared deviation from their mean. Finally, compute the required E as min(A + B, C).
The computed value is 0.0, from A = 0.08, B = 0.7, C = 0.00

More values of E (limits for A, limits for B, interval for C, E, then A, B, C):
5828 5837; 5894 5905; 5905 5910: 0.9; 0.07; 1.2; 0.94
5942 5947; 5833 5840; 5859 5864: -0.6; -0.07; 0.3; -0.64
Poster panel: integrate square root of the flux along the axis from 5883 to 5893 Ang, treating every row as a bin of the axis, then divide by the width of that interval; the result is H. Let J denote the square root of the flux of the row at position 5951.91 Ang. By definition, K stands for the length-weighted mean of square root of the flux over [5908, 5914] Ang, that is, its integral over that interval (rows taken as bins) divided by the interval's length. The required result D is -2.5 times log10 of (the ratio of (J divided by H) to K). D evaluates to 0.92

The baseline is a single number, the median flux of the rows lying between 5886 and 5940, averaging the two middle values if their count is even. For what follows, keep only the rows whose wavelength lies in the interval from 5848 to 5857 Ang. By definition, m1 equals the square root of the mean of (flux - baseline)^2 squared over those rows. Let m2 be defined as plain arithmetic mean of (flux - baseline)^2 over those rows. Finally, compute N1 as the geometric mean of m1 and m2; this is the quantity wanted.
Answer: 1.4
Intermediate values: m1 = 1.7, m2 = 1.09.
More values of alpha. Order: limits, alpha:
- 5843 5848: 8.23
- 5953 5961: 7.84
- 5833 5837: 8.01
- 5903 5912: 7.26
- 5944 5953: 8.23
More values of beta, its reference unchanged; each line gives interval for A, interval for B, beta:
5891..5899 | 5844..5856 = 0.1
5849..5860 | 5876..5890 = 0.2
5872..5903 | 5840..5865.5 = -0.8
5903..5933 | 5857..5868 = -0.6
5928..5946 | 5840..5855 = -0.8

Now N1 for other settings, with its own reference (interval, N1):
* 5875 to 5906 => 3.1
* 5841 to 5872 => 1.5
